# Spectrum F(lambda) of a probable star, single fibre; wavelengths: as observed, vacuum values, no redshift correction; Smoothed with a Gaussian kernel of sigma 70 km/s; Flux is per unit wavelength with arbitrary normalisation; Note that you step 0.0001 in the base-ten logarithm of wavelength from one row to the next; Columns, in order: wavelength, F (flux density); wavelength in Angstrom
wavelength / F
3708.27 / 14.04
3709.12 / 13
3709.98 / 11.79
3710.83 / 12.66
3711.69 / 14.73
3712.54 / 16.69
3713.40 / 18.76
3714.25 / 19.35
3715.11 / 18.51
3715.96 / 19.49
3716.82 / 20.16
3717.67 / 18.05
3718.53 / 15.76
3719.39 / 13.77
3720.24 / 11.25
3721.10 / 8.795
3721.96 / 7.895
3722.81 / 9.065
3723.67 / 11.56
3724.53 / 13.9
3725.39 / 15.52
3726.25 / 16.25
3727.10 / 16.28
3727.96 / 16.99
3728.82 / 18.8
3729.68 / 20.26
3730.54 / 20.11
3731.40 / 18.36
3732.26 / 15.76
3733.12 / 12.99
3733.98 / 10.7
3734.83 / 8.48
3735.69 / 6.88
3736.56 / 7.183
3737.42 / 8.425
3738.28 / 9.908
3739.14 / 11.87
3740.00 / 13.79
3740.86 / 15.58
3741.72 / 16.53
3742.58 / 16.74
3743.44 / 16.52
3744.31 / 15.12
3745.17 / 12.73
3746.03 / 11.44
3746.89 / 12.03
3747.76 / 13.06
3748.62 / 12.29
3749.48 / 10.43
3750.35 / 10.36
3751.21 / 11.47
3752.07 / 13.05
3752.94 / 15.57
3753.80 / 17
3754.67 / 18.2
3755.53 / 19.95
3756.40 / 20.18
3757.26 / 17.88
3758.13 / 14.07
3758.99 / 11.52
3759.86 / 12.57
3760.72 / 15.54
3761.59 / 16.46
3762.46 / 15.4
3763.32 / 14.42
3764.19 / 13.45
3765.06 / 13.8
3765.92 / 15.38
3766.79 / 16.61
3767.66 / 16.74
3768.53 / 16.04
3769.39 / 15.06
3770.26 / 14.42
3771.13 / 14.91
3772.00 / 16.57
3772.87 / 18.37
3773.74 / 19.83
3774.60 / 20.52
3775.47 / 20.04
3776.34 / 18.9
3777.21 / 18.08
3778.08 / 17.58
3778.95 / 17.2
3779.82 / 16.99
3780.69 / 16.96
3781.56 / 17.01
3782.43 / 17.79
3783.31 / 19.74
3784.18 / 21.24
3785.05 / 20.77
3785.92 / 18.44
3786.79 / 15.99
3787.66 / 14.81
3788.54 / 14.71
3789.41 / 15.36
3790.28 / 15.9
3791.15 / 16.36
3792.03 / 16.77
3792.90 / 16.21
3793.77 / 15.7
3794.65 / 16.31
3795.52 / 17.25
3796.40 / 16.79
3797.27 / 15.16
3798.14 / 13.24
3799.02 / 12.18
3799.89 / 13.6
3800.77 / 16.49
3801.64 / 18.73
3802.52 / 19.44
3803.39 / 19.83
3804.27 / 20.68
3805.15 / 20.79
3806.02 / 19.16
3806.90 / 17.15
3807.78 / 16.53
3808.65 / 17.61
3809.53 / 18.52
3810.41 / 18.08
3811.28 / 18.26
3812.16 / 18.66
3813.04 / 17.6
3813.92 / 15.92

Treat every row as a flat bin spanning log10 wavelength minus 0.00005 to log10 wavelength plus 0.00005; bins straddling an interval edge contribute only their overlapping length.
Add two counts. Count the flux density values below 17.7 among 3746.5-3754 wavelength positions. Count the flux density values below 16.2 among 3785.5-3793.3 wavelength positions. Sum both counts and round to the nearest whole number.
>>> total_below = 14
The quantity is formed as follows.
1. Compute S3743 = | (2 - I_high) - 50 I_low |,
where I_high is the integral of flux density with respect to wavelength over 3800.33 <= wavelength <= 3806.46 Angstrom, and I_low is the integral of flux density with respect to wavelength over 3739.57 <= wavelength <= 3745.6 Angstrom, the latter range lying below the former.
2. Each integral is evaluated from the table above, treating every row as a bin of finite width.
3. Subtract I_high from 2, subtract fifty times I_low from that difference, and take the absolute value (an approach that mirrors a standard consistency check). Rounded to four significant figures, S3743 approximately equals 4727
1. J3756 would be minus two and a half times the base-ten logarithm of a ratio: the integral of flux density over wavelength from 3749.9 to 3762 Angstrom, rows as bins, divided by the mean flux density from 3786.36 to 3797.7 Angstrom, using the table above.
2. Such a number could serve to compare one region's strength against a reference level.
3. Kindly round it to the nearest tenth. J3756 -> -2.7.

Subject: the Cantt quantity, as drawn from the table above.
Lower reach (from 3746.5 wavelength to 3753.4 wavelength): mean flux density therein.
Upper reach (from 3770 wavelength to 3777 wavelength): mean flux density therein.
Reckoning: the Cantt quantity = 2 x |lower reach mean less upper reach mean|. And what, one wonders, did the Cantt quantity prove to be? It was 11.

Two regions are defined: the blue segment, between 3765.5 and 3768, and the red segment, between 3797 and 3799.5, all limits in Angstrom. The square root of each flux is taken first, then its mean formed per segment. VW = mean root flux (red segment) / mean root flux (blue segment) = 0.91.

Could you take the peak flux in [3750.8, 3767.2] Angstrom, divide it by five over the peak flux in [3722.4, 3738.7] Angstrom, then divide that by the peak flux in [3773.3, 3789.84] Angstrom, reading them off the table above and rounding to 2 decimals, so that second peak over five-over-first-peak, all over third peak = 3.85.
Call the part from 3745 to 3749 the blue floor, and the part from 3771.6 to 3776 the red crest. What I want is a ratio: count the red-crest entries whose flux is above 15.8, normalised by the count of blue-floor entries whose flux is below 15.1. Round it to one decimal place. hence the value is 1.0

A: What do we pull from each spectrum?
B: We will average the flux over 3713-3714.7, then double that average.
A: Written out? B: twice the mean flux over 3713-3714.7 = 38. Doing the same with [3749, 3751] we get 21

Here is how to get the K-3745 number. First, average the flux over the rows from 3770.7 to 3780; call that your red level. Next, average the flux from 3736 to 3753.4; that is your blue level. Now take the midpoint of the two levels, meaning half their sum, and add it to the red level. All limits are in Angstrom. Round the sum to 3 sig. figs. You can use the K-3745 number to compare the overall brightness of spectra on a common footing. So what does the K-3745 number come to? 33.5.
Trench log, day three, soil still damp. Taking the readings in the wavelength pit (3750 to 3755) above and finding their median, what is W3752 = 14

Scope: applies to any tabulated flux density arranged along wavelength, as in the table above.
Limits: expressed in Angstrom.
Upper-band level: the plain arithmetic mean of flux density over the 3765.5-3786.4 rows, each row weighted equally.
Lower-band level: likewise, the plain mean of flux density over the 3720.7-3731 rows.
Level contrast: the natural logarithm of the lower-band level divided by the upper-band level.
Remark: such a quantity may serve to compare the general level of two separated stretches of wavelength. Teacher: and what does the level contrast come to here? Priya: -0.19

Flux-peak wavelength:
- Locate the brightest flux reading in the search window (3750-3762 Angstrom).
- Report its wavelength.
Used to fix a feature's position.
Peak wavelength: 3756.40 Angstrom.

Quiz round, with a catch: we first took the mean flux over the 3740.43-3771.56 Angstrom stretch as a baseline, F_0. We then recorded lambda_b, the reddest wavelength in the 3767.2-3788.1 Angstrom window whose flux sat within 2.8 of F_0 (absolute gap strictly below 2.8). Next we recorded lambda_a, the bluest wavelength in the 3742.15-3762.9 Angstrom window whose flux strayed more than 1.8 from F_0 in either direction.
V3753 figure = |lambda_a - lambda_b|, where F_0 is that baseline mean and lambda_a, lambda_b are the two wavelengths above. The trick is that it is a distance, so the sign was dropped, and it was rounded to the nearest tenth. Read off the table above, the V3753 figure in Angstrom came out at 45.1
